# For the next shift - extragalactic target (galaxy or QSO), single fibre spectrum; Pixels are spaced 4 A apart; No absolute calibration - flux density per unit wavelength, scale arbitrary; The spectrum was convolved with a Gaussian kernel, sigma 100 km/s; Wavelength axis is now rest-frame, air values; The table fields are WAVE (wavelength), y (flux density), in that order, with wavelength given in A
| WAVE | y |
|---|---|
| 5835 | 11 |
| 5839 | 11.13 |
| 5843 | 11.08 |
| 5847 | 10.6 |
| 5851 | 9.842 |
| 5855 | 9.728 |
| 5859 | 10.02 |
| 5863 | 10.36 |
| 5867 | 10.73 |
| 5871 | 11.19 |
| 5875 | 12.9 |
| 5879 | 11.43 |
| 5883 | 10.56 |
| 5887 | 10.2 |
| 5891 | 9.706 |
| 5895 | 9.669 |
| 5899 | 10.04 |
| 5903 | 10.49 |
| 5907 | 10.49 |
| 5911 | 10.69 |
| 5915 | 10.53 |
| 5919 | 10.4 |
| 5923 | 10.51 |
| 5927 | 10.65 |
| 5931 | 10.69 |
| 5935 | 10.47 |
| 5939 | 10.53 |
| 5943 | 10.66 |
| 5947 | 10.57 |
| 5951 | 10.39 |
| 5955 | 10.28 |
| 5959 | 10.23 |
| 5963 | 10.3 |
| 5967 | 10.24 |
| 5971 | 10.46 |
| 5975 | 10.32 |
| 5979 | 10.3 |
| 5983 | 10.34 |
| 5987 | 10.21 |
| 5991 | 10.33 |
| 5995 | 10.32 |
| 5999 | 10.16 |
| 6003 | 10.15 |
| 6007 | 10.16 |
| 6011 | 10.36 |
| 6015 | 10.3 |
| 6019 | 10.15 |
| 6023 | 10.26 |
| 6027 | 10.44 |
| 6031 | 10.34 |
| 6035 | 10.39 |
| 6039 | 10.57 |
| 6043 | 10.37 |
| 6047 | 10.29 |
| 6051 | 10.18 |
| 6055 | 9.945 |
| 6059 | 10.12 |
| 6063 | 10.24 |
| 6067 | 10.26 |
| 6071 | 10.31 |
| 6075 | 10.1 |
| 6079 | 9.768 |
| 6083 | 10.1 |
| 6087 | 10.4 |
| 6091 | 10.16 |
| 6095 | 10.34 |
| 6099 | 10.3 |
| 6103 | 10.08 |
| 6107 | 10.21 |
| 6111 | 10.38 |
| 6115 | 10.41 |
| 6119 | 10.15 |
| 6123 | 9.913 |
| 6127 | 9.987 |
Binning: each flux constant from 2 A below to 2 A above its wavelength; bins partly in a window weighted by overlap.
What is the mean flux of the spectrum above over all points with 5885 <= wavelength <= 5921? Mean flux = 10.2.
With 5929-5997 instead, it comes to 10.4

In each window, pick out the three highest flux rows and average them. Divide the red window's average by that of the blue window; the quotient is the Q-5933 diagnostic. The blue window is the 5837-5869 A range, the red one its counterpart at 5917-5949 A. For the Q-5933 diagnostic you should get 0.971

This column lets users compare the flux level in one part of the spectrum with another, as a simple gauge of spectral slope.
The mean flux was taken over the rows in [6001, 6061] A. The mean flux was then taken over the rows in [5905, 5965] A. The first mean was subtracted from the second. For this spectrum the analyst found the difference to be 0.224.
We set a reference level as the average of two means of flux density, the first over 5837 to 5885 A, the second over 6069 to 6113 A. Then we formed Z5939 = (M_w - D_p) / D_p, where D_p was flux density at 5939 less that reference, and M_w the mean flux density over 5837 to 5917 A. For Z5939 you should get 313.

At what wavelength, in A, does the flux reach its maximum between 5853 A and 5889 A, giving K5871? 5875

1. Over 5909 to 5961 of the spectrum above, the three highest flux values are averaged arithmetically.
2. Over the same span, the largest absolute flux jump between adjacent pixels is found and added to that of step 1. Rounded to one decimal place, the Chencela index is 10.9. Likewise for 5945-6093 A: 10.9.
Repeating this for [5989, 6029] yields 10.6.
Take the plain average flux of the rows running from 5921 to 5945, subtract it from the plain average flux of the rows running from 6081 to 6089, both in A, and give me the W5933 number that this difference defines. -0.3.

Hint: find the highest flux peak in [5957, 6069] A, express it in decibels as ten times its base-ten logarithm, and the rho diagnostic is 10.2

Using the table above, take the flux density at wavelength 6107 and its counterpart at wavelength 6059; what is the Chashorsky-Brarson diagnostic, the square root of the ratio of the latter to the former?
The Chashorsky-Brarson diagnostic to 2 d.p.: 1.00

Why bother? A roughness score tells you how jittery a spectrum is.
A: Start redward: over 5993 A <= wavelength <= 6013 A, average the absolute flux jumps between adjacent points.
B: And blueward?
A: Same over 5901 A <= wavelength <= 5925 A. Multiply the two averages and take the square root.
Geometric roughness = 0.107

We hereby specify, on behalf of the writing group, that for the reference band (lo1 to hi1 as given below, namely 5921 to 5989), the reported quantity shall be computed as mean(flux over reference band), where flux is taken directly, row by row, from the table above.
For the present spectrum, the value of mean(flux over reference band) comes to 10.4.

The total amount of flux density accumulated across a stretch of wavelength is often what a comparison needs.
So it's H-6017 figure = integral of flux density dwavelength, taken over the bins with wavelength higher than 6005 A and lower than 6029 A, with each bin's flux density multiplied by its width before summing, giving 247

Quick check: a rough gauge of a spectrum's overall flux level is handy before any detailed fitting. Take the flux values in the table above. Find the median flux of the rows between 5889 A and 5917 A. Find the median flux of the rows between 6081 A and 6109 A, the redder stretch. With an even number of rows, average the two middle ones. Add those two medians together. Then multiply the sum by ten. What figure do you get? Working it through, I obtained 207.0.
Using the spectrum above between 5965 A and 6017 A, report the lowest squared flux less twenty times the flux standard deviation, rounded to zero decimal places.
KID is 101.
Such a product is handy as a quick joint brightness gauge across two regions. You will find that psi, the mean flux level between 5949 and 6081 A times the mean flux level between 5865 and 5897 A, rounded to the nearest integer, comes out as 111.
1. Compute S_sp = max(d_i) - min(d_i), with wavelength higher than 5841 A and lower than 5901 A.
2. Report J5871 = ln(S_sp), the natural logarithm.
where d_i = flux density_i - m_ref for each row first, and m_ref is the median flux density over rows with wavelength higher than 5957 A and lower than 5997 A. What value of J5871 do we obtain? 1.2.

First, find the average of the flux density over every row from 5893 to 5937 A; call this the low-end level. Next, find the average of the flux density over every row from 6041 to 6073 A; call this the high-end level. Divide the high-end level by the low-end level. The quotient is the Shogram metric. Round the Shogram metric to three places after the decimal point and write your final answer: 0.980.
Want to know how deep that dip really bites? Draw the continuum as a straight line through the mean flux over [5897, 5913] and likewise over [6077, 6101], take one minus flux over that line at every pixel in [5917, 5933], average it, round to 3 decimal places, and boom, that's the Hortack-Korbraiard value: -0.016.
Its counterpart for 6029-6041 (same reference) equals -0.018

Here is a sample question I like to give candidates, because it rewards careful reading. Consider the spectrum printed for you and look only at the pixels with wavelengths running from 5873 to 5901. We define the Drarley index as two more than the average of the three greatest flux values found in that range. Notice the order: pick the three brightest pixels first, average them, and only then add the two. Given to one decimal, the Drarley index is 13.6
